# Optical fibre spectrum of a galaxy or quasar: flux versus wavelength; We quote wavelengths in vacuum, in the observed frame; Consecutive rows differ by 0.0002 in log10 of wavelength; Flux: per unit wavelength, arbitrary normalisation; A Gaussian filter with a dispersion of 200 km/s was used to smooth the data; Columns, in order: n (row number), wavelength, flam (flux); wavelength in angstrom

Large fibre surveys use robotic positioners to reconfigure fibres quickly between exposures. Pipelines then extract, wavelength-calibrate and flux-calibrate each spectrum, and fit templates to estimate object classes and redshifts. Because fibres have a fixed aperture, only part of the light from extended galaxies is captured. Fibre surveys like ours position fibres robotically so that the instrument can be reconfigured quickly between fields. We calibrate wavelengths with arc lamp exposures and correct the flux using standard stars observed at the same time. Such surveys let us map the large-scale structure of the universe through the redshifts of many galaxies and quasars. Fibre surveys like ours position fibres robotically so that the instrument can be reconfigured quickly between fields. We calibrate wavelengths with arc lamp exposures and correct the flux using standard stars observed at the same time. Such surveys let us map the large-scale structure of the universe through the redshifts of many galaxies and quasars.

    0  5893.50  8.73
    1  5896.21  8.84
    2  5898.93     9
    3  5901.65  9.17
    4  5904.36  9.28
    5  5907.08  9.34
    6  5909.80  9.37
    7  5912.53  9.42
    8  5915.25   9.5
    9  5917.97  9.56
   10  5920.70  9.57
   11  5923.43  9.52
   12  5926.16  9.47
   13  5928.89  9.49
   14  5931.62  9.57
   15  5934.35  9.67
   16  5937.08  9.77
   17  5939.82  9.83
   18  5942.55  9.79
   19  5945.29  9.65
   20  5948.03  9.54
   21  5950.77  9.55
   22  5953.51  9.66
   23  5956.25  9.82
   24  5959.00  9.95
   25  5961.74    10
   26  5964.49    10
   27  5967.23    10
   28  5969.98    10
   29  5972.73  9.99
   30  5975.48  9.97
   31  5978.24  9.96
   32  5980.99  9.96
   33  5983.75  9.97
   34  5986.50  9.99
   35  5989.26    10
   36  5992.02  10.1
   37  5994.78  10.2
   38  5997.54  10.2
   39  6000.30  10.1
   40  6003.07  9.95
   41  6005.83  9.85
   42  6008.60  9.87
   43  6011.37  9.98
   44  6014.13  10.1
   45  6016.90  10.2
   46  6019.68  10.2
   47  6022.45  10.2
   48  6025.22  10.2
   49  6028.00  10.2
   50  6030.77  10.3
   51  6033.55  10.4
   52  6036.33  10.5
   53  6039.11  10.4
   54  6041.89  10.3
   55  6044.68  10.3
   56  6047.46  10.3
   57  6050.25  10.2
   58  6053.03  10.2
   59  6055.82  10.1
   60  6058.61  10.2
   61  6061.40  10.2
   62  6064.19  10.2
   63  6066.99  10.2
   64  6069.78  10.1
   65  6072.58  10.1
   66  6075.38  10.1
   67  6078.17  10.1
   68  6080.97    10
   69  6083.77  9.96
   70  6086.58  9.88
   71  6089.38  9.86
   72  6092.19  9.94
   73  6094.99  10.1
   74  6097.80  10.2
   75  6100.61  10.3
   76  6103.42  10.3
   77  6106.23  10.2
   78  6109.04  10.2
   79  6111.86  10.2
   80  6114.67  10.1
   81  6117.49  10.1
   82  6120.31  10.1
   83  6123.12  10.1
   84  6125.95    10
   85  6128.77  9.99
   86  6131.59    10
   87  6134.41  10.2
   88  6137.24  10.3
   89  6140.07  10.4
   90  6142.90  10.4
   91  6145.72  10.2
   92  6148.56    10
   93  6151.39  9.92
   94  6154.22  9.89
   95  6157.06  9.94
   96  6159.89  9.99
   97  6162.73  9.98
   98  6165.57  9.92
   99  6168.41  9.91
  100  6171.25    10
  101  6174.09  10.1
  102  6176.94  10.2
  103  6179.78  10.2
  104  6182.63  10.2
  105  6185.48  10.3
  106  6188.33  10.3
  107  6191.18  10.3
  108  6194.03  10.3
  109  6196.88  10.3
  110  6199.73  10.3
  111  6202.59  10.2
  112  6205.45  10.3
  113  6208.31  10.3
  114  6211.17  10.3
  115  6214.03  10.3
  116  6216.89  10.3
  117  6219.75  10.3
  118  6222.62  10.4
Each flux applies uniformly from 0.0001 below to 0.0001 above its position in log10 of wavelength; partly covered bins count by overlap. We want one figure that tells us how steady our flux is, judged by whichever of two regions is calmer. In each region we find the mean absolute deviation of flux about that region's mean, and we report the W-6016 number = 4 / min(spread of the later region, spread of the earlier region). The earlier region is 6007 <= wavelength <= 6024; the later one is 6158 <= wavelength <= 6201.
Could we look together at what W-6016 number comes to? 36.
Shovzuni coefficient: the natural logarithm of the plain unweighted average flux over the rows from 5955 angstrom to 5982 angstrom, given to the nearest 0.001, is 2.299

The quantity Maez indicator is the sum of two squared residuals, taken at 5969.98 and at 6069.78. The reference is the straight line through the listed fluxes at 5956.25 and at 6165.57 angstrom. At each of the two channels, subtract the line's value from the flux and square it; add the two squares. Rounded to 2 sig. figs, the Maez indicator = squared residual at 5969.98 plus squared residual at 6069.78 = 0.081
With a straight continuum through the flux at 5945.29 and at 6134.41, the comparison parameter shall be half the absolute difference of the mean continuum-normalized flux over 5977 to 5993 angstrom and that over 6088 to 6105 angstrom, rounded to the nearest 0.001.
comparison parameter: 0.010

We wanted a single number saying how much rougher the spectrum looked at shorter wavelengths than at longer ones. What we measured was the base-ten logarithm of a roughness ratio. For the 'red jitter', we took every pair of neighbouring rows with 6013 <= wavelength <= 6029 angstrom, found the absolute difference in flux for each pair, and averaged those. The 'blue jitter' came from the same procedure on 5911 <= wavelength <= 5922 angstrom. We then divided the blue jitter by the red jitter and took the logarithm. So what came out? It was 0.40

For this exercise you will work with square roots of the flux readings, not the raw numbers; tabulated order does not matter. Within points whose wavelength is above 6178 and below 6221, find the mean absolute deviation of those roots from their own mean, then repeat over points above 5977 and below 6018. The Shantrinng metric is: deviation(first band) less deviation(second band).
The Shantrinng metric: -0.010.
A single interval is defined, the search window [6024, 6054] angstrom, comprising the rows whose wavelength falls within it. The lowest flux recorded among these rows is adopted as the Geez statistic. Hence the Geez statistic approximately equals 10.2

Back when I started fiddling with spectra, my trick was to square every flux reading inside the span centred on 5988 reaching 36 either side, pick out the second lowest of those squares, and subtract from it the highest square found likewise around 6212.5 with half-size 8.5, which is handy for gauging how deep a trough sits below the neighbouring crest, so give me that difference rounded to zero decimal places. -10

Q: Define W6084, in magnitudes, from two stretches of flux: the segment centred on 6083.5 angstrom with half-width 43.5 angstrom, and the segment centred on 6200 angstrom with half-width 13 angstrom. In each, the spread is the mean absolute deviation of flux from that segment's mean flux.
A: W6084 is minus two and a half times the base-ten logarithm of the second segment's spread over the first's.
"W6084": 1.7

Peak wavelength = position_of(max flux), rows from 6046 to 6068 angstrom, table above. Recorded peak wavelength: 6047.46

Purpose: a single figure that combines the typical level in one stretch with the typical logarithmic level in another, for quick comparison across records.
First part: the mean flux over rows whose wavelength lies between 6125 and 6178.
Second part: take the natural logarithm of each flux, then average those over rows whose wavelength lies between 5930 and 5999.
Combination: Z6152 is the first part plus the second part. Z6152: 12.4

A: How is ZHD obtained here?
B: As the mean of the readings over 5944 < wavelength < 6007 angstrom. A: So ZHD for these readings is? 9.9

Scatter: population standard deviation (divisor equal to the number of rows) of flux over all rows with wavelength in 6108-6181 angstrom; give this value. 0.142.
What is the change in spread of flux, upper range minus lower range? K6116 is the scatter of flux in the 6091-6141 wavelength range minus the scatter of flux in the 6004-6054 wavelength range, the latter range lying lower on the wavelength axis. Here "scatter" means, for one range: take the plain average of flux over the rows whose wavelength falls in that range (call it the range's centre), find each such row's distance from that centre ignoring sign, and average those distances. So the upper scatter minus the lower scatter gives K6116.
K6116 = -0.014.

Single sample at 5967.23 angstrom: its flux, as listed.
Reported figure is 10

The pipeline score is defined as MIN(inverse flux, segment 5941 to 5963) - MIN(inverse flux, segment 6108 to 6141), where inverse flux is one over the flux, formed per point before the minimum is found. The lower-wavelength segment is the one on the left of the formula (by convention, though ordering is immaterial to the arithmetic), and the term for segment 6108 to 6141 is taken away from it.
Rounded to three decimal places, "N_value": 0.004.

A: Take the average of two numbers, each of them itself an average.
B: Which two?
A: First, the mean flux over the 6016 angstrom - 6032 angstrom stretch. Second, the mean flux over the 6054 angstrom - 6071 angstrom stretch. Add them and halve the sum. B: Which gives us 10.19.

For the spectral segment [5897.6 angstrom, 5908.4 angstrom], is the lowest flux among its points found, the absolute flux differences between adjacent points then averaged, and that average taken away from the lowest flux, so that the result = 8.9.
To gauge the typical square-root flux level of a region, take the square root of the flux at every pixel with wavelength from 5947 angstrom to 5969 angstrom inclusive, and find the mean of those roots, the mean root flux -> 3.13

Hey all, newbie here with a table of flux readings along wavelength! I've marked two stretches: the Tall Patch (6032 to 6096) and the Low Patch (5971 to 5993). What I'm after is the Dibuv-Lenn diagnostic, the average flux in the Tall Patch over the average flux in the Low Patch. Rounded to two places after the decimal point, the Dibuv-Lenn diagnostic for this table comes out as 1.02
